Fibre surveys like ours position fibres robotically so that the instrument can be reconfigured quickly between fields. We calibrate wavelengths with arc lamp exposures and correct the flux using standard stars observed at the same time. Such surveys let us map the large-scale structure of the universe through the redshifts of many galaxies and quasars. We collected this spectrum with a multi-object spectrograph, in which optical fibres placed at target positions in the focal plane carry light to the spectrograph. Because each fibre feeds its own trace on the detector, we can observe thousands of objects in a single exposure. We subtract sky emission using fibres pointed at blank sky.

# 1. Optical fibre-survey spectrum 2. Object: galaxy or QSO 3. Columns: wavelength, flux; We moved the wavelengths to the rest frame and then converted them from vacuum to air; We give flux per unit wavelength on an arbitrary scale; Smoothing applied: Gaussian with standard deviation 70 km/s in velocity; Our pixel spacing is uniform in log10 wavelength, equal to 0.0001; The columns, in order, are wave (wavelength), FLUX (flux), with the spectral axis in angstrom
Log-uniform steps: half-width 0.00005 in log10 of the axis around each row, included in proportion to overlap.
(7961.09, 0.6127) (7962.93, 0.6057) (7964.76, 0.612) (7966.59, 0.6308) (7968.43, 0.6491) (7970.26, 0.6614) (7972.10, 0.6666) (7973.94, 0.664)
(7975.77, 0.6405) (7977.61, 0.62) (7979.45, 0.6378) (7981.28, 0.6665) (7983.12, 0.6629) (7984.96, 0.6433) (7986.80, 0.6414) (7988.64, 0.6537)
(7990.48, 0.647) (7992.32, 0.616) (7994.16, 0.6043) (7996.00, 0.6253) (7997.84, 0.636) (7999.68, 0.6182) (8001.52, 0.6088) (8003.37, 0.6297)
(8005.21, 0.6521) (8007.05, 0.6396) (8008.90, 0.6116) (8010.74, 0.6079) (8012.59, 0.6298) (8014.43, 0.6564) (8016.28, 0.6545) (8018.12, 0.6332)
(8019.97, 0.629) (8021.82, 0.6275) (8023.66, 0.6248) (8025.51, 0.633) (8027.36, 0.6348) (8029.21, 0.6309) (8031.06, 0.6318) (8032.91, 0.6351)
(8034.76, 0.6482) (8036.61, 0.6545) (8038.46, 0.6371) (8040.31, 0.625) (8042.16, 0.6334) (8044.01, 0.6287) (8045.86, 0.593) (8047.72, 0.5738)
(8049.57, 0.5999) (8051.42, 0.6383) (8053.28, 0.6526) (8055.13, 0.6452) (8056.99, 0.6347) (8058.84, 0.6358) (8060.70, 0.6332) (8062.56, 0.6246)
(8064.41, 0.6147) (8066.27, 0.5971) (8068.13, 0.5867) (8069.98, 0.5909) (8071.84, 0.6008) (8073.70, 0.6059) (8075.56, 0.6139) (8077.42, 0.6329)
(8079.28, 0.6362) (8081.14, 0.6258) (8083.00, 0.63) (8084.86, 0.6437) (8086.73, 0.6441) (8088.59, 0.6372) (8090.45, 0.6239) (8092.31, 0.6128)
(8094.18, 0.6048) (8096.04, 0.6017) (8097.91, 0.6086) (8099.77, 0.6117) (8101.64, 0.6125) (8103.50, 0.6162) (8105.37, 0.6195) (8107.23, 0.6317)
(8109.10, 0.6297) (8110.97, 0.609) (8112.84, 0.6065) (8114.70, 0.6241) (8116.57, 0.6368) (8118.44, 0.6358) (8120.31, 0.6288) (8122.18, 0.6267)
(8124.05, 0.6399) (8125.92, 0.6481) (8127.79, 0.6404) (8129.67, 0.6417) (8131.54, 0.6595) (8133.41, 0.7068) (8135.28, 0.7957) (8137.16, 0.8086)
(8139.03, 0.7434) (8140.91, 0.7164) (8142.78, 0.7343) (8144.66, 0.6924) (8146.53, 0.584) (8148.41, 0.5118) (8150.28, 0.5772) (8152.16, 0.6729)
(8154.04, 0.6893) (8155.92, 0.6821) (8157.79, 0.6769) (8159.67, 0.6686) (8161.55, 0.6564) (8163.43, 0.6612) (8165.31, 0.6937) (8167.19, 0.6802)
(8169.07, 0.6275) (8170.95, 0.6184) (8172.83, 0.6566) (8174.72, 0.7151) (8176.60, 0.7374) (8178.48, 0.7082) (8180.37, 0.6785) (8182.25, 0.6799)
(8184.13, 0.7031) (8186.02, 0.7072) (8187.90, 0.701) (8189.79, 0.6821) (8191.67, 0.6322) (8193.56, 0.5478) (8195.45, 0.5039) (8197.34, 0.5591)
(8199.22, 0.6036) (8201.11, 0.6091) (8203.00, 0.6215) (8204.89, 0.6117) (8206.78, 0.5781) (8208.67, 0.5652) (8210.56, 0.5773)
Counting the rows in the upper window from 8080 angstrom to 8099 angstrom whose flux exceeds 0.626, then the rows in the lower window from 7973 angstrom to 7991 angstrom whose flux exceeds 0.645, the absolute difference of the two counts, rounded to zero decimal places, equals 1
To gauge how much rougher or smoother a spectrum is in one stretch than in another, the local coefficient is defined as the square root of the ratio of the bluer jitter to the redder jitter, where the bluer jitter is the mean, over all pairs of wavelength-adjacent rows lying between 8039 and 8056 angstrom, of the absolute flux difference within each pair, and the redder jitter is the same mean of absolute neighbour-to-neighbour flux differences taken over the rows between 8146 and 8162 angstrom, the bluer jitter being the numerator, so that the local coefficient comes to 0.74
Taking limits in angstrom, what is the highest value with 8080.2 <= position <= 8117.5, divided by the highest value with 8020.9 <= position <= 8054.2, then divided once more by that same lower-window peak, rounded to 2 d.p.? 1.50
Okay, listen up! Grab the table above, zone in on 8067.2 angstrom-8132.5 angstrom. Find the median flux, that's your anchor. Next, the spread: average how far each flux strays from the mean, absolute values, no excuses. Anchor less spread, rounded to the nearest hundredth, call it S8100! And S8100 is 0.61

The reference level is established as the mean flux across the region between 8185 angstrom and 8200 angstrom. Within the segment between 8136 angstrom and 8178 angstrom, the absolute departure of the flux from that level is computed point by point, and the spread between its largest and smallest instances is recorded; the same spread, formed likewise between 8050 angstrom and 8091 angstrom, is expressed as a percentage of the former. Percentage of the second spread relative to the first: 17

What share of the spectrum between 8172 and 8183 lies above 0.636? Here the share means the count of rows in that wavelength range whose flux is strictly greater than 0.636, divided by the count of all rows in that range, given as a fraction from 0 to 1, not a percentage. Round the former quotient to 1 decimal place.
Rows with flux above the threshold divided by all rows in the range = 1.0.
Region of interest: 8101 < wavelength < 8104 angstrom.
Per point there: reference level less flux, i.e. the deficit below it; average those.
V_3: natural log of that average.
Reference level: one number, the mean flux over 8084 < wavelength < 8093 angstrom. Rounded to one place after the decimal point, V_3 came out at -4.0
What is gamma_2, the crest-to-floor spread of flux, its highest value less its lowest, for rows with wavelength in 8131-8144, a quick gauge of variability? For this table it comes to 0.15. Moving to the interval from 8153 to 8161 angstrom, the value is 0.02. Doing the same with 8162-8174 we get 0.08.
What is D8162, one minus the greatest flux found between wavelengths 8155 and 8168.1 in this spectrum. 0.31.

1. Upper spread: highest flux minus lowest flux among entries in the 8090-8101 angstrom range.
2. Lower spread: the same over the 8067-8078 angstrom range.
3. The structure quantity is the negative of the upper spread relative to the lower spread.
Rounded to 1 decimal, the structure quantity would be -0.5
